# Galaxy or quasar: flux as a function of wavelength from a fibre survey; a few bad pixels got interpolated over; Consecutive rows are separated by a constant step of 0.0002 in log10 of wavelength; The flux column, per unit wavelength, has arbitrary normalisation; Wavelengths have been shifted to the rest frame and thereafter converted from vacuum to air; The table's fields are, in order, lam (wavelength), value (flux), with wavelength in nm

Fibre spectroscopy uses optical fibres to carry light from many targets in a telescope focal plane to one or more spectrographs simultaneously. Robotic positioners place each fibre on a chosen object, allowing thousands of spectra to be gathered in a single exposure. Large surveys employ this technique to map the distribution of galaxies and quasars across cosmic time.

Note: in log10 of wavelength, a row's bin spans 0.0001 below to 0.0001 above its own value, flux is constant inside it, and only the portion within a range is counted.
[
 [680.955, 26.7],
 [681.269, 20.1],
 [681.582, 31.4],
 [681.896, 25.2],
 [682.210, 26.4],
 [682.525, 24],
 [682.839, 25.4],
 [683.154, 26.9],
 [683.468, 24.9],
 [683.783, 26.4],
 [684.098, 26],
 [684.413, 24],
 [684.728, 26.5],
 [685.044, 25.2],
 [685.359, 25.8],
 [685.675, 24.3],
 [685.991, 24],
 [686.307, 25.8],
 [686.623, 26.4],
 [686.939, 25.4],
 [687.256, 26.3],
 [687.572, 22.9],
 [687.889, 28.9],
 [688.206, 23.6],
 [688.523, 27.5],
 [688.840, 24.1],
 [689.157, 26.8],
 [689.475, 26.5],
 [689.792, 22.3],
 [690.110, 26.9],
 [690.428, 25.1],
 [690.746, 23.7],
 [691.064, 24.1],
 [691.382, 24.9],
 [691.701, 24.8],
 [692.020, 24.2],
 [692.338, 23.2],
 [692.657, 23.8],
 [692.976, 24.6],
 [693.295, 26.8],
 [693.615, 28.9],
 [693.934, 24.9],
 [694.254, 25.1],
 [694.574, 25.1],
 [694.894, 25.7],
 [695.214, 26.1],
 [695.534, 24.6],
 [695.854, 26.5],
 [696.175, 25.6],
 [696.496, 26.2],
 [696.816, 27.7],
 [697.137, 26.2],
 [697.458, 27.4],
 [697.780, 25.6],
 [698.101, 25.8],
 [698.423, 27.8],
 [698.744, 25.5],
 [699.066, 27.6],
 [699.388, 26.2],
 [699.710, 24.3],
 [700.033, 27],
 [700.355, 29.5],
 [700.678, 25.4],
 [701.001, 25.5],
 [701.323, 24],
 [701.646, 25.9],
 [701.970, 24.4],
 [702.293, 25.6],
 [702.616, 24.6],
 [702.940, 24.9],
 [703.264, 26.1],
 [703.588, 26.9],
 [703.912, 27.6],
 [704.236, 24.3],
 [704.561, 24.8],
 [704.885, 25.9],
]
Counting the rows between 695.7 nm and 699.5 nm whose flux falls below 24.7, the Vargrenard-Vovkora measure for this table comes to 0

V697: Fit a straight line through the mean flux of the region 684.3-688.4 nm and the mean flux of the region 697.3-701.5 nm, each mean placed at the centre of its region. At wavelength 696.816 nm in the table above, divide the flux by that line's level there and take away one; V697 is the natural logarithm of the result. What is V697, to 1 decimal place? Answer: -2.8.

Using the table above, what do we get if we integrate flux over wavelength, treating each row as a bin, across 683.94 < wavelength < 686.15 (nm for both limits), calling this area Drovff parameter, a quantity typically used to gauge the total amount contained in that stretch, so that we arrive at 55.5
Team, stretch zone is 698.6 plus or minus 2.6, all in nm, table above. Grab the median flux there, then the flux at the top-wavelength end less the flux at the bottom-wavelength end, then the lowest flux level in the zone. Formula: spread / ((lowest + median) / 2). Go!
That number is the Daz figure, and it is 0.00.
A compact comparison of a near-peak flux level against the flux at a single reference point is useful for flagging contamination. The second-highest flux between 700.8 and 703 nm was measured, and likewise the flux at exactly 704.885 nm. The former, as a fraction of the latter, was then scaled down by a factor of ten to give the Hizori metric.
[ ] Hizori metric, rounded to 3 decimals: 0.099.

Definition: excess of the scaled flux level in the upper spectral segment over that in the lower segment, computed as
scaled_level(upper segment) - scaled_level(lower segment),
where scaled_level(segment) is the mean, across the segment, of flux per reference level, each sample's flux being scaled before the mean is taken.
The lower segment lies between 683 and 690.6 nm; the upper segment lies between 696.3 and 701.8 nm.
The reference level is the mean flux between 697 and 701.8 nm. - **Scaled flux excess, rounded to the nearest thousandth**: 0.031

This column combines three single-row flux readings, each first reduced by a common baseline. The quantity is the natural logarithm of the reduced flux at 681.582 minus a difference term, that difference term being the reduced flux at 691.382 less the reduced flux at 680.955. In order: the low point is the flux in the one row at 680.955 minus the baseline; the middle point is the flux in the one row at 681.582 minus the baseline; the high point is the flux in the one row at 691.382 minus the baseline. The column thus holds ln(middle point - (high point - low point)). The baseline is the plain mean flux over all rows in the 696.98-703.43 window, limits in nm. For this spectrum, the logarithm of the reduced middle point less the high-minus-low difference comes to 2.0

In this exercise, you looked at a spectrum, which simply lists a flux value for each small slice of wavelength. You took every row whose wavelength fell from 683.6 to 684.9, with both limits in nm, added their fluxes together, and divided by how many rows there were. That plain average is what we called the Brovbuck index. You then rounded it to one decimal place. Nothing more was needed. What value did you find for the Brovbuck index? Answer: 25.7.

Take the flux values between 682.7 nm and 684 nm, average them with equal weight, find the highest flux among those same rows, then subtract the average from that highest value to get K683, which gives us 1.0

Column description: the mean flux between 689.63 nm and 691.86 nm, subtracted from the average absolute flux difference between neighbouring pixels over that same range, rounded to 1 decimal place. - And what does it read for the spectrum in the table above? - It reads -23.0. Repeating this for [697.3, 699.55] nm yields -24.9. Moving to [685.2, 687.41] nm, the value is -24.4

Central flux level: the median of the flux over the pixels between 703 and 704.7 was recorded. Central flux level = 26.1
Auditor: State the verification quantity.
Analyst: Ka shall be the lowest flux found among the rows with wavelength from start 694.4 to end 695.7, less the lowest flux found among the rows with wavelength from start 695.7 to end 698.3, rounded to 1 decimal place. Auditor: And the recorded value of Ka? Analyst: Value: -1.0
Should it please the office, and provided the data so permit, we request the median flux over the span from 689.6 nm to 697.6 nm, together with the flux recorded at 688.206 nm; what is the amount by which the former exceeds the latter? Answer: 1.5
